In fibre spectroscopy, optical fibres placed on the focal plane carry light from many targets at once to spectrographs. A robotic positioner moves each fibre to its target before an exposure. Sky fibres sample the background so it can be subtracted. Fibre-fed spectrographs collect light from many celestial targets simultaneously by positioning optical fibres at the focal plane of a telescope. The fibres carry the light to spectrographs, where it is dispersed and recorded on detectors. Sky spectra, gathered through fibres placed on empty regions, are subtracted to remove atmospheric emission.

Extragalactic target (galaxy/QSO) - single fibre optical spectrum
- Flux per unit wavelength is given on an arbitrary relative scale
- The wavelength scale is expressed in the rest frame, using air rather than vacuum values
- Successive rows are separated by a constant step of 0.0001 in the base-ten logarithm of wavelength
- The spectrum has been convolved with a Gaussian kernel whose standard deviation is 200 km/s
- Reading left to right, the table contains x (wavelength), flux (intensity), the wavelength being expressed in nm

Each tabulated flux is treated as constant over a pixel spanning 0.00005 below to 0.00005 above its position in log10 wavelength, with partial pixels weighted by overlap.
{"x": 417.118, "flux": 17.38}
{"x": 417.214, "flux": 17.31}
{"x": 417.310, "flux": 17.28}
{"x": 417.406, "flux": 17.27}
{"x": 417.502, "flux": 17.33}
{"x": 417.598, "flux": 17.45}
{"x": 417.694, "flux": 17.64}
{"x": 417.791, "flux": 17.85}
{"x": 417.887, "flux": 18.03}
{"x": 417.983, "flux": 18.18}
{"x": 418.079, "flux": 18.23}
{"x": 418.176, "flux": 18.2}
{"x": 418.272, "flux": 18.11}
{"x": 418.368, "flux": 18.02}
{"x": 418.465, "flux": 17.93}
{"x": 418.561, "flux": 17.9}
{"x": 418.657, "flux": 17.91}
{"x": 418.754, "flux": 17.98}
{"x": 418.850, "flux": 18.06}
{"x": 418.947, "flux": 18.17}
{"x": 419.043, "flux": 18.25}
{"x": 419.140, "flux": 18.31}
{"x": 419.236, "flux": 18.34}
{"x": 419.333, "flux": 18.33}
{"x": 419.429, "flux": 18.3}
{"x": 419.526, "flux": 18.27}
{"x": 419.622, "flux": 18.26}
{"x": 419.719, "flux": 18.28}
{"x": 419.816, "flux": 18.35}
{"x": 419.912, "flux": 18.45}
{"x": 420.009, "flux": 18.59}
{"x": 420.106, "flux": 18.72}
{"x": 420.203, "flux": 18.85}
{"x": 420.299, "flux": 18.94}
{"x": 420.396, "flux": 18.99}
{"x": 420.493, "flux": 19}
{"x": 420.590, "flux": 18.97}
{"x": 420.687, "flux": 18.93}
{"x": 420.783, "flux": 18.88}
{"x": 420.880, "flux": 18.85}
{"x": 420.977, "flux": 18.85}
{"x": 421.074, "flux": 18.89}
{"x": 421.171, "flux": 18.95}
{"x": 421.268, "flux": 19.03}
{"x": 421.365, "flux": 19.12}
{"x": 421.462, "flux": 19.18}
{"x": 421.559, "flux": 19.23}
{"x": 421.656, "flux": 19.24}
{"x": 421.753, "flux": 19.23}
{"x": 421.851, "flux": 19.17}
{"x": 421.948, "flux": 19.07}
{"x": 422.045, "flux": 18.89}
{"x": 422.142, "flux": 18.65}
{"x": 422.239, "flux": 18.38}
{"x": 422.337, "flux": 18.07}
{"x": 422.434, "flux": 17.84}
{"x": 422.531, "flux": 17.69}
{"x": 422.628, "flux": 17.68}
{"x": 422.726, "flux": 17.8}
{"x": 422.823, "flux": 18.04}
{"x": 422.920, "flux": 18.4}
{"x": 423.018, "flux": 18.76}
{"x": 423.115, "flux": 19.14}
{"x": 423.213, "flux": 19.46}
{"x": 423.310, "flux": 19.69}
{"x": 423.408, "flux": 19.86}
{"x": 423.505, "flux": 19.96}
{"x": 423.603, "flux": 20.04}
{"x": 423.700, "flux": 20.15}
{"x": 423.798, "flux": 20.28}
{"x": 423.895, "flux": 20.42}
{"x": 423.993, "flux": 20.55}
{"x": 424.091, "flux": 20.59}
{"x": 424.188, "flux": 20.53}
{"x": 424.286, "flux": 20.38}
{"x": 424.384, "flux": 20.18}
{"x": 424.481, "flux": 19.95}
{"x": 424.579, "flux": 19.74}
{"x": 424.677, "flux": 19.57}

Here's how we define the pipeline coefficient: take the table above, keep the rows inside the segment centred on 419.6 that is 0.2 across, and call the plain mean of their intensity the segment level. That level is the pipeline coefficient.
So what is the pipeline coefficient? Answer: 18.3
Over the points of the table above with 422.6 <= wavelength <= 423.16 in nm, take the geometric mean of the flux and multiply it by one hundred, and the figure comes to 1830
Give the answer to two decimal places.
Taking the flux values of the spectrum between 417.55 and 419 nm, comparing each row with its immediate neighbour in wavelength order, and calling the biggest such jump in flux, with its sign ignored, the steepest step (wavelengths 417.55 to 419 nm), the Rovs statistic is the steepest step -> 0.21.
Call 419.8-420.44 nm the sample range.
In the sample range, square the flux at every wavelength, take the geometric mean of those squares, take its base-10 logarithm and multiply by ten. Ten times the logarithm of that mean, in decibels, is 25.4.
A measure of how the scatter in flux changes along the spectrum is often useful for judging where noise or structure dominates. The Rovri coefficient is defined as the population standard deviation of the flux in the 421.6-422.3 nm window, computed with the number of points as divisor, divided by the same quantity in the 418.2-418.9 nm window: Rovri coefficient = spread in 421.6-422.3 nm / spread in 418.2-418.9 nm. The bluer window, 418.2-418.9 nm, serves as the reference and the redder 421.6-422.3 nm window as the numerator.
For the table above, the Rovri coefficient 4.1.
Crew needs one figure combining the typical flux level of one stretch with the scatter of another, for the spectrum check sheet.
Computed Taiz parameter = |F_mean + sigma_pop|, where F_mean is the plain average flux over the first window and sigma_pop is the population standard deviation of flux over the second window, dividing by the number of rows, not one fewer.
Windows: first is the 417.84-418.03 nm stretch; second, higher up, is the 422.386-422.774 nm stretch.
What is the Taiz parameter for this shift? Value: 18.2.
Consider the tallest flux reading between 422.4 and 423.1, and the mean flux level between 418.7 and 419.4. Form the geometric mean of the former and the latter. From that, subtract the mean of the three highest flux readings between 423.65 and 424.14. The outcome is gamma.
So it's -2.0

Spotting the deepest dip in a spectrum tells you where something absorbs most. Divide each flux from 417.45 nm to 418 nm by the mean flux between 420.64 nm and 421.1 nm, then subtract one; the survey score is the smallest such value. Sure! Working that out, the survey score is -0.08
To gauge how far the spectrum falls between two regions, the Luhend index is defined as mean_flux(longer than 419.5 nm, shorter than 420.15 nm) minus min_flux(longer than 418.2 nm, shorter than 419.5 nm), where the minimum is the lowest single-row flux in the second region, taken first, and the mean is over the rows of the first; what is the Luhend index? 0.52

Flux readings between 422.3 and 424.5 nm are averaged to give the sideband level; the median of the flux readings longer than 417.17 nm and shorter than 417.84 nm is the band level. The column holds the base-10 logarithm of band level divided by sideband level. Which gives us -0.048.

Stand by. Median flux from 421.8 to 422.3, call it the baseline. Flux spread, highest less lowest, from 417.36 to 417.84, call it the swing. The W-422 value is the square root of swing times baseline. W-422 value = 3.3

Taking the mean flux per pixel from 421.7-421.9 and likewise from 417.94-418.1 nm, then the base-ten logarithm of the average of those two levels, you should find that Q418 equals 1.272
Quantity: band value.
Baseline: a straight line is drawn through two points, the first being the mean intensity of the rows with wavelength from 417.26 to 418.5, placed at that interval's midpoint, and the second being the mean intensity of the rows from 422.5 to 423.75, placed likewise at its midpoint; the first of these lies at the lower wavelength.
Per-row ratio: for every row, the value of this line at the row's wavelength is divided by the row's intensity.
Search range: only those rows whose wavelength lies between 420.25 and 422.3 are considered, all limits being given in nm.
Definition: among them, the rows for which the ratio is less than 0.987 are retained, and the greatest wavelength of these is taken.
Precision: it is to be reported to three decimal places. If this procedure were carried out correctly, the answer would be 421.948 nm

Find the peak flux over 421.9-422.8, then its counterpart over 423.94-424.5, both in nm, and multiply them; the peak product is 393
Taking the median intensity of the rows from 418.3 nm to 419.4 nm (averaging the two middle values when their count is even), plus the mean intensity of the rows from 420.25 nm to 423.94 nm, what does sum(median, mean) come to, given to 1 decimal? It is 37.1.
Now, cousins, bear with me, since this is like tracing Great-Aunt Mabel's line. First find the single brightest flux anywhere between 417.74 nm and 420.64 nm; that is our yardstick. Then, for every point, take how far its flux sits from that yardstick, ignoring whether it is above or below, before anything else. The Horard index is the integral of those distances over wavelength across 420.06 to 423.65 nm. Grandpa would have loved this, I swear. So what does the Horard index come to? 1.5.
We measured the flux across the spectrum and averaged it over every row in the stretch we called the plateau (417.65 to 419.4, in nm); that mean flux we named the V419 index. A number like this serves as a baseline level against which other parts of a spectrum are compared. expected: 18.1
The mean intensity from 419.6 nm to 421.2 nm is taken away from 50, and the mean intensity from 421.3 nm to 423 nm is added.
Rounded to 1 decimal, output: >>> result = 49.8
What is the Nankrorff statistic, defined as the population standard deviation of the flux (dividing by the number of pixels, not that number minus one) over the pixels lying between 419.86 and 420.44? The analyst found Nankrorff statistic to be 0.19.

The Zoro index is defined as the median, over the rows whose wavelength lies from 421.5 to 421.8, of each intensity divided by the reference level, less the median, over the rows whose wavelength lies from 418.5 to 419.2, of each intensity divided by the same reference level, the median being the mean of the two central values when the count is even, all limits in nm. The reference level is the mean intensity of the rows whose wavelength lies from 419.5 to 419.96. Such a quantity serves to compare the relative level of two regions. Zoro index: 0.06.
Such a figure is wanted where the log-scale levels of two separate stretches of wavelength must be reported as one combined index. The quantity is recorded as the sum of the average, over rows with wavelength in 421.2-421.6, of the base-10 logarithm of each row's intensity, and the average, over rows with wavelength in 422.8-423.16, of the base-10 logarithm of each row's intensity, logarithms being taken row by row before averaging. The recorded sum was 2.55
